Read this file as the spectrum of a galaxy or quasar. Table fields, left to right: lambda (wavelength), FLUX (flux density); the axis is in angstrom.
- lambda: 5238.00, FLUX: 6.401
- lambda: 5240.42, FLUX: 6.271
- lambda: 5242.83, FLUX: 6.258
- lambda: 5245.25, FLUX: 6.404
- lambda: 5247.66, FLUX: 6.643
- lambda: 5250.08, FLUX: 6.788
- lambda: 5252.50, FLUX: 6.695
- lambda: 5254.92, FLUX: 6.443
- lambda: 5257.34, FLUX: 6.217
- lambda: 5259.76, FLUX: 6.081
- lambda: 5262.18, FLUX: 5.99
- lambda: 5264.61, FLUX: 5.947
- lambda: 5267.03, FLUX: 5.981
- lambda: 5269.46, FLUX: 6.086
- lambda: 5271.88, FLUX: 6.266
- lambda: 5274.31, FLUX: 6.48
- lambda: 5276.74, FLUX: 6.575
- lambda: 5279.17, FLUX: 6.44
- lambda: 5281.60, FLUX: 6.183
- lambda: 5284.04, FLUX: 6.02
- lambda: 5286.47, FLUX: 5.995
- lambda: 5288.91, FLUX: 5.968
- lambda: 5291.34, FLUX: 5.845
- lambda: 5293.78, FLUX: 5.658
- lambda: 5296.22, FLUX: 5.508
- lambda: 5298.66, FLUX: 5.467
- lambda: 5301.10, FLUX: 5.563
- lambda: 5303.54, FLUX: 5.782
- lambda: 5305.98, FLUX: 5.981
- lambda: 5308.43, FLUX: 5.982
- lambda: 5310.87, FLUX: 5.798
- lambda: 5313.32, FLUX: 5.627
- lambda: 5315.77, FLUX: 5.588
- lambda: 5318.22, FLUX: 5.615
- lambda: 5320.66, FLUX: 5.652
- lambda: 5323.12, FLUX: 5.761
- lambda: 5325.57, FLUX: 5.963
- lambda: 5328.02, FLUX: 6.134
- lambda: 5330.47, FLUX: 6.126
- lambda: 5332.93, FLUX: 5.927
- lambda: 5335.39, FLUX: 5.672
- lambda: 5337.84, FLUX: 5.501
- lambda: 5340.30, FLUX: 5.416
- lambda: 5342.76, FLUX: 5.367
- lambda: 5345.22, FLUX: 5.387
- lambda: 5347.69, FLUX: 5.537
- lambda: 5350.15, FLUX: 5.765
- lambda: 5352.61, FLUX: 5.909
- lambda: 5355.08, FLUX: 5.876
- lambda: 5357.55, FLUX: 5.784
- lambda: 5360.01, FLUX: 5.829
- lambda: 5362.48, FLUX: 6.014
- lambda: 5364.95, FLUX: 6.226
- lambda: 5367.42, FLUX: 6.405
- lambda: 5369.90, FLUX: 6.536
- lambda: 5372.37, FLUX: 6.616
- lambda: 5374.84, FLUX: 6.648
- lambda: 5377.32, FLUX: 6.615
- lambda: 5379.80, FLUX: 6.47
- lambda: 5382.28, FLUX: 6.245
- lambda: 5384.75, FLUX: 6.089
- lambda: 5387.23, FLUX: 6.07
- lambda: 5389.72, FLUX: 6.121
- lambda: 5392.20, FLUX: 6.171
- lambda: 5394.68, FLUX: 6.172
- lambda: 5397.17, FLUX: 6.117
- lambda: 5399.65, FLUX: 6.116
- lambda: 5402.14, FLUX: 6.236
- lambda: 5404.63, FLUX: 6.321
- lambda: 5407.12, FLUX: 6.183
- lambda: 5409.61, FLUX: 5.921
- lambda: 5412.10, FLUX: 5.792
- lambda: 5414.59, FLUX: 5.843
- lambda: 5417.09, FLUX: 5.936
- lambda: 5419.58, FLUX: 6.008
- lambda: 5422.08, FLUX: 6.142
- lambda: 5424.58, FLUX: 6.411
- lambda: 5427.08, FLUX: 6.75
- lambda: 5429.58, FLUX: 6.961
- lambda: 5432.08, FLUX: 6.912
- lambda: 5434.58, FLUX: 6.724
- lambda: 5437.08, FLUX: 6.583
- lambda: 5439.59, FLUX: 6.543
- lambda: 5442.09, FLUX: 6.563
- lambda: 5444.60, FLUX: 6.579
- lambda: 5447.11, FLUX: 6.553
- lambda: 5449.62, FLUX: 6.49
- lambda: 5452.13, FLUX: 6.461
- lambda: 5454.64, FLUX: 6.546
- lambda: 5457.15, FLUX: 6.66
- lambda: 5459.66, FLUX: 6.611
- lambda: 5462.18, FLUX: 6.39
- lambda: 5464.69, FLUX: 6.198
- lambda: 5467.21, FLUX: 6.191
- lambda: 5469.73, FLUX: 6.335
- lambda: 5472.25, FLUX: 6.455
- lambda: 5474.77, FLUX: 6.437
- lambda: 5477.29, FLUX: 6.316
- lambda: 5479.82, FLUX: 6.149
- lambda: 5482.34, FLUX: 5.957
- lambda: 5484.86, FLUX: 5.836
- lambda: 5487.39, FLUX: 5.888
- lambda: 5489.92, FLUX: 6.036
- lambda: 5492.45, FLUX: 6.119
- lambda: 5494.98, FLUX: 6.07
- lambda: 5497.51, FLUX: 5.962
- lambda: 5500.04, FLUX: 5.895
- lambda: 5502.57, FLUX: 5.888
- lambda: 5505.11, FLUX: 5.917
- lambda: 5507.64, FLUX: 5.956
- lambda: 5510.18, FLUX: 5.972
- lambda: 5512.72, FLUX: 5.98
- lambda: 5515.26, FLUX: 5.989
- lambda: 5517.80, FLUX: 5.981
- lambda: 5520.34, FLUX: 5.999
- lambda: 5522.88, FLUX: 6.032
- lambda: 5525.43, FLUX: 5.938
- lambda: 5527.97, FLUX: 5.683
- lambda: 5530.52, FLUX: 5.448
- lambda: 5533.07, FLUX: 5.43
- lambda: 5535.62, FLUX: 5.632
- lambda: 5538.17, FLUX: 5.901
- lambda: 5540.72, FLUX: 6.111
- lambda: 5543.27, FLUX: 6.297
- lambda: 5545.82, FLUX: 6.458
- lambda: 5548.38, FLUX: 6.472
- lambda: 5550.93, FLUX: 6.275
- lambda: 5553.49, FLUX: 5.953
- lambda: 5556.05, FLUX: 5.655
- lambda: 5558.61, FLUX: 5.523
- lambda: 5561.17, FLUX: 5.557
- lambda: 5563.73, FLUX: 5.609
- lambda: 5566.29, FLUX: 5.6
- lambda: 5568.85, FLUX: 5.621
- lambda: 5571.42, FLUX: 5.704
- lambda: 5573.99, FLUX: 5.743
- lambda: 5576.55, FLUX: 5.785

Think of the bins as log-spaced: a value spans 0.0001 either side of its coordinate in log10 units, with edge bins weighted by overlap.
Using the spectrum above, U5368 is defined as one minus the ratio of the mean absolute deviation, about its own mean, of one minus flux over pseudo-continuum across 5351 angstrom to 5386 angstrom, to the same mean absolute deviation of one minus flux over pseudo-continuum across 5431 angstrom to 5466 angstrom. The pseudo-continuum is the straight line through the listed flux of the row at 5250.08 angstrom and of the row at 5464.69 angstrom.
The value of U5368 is -1.94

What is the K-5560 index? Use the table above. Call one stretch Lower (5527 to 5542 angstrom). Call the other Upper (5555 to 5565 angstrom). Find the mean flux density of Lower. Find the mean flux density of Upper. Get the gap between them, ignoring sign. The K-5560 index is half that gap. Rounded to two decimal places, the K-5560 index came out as 0.06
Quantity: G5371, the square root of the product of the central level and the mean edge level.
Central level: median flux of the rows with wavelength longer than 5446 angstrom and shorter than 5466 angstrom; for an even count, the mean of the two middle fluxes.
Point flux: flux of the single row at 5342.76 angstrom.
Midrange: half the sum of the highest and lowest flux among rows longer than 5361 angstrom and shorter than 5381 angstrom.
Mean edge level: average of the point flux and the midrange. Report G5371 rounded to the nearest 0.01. 6.17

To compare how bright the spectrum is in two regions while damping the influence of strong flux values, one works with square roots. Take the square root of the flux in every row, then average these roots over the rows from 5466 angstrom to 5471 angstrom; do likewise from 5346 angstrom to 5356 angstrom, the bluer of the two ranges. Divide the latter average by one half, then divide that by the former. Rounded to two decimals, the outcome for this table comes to 1.92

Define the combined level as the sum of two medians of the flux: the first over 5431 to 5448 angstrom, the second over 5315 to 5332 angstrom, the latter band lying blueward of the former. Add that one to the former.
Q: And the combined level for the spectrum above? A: 12.3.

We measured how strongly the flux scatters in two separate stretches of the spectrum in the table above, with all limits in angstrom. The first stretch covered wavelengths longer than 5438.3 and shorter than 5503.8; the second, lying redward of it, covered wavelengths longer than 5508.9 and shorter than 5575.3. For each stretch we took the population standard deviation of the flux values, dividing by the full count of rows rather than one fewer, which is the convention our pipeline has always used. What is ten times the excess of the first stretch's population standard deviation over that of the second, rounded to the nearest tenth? -0.3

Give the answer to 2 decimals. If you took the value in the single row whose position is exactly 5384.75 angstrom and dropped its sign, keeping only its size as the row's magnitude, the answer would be 6.09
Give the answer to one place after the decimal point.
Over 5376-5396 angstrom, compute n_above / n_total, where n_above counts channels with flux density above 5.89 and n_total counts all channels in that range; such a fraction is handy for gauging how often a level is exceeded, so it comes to 1.0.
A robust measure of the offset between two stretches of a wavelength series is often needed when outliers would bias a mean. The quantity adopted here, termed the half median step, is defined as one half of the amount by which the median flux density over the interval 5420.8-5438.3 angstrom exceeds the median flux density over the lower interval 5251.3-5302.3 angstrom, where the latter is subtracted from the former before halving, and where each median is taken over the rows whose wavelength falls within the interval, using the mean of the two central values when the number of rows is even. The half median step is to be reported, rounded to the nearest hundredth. 0.35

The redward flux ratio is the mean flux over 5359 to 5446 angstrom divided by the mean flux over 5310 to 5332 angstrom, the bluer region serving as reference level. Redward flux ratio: 1.09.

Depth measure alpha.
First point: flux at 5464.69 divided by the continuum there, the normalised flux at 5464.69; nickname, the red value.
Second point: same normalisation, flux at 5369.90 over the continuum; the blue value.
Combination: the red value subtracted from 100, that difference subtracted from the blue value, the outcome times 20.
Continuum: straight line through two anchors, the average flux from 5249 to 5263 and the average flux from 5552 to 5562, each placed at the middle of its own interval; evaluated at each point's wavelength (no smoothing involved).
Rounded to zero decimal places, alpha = -1958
